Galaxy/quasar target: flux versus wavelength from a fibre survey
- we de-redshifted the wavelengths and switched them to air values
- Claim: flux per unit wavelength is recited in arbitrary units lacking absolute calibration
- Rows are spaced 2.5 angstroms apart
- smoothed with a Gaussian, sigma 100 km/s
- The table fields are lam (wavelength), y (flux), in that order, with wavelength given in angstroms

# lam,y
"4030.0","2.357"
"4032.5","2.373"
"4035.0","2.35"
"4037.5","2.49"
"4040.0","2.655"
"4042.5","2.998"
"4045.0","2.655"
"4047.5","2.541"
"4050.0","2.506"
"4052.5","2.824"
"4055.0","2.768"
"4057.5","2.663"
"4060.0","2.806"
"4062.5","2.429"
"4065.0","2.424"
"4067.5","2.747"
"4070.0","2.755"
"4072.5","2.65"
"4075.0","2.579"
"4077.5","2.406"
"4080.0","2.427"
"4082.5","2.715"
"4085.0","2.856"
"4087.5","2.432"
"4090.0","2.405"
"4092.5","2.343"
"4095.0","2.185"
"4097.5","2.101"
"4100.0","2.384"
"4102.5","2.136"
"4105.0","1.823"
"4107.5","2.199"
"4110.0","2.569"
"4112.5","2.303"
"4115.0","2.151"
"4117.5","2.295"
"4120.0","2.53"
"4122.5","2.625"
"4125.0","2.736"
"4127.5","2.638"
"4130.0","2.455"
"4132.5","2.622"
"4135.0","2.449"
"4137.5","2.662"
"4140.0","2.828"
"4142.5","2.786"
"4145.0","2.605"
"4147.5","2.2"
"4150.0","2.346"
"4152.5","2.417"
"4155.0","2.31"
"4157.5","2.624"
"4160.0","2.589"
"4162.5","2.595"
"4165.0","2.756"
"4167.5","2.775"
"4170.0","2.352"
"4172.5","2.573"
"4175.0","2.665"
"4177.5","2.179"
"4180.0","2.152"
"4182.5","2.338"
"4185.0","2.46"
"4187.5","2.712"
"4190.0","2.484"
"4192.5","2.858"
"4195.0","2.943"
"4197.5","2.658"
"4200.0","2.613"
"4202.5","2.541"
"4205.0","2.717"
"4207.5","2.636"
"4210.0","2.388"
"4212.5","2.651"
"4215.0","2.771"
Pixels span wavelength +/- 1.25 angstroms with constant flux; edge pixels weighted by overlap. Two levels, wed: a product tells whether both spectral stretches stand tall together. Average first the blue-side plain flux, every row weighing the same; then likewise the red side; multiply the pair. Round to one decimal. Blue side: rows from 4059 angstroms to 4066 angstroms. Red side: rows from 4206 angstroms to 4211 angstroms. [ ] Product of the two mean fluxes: 6.4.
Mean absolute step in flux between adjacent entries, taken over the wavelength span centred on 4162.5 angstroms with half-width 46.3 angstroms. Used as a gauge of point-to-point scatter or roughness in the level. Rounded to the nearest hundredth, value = 0.17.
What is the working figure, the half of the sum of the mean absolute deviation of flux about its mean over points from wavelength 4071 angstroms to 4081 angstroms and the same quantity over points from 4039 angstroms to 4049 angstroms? 0.12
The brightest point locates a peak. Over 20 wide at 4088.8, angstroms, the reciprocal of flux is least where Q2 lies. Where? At 4085.0 angstroms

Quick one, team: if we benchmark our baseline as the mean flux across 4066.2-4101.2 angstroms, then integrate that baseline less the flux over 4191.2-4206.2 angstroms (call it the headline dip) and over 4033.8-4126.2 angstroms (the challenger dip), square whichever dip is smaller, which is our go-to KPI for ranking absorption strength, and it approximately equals 11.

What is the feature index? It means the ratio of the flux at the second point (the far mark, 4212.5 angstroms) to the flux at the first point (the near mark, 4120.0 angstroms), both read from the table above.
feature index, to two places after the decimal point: 1.05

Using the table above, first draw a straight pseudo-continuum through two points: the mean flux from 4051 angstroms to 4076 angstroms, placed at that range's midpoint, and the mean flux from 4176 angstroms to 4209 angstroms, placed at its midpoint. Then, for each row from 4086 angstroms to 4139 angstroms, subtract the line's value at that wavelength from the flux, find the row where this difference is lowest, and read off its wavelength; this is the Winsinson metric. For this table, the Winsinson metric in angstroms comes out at 4105.0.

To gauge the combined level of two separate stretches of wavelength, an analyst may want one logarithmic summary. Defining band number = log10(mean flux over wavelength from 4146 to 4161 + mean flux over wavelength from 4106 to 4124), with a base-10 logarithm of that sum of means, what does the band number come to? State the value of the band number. 0.681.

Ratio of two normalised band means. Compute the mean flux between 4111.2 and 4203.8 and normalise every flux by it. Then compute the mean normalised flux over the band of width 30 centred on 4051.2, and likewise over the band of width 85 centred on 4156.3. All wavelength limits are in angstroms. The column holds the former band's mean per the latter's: 1.04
